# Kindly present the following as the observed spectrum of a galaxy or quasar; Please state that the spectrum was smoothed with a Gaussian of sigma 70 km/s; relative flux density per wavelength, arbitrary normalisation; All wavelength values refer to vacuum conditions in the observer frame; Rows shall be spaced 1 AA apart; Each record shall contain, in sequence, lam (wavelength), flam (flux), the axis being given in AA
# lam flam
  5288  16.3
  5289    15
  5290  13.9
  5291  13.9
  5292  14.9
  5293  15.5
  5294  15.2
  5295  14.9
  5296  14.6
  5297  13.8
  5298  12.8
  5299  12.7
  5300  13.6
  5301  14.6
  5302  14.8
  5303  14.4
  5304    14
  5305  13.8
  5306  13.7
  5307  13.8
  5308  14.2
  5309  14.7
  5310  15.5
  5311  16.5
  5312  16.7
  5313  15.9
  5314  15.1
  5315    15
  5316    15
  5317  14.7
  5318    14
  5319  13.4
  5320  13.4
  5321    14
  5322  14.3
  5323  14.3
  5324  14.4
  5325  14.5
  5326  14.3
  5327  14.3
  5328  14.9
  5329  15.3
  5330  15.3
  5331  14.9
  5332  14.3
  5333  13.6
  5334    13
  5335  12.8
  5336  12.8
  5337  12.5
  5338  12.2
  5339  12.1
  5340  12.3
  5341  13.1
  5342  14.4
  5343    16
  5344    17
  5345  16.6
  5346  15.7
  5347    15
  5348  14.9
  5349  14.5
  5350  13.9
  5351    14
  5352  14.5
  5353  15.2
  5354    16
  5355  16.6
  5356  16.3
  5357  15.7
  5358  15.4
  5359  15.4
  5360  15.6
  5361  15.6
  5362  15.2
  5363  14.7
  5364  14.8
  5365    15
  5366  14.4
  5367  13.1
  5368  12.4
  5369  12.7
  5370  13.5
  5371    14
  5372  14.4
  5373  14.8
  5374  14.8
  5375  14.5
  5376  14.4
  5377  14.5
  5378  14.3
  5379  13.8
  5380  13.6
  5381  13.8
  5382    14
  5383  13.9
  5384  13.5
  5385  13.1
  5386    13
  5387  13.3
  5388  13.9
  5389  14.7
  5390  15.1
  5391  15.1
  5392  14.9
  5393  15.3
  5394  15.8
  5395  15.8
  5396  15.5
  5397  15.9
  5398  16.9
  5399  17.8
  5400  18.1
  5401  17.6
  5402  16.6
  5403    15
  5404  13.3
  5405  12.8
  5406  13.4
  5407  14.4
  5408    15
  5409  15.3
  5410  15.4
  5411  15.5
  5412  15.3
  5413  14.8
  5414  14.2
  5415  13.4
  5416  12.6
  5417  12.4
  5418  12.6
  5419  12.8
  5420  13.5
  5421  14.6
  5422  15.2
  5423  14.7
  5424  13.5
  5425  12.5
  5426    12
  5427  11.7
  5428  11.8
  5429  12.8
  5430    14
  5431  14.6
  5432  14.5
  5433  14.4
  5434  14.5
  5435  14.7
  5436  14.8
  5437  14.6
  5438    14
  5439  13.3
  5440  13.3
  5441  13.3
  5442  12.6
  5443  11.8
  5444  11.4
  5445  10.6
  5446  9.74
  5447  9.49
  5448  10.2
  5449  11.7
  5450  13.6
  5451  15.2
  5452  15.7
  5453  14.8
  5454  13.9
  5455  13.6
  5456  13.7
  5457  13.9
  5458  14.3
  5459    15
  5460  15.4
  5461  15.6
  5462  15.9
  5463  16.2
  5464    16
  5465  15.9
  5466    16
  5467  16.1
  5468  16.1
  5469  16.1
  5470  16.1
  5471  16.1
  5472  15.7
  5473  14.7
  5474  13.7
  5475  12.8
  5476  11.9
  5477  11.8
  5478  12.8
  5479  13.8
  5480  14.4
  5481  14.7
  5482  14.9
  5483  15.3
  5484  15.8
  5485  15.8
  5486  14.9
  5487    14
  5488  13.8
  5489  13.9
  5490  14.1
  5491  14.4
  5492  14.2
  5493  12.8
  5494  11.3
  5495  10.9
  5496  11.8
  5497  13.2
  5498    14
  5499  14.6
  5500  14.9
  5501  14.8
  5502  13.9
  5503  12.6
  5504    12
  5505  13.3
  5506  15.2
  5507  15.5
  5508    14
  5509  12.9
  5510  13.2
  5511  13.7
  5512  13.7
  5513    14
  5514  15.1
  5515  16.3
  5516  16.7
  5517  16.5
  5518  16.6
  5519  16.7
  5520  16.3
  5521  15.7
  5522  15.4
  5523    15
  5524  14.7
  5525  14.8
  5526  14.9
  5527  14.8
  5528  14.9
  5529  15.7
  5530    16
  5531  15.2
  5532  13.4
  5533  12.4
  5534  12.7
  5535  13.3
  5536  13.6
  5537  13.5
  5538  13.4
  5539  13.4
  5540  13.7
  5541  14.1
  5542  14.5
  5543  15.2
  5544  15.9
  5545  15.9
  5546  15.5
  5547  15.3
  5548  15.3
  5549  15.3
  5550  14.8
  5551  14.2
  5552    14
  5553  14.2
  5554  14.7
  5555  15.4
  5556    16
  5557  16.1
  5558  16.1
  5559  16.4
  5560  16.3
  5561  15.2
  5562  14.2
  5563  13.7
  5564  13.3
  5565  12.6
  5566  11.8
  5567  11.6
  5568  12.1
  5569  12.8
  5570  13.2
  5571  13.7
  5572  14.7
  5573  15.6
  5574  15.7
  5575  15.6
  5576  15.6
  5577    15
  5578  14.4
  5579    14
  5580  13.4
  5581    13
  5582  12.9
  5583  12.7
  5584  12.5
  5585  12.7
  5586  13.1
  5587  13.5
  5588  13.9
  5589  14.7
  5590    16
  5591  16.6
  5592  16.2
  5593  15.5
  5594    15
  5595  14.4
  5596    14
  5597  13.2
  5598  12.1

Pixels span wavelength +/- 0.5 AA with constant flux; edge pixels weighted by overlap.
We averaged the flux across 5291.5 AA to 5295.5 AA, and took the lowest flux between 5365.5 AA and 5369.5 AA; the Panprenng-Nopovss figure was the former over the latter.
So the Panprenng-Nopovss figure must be 1.22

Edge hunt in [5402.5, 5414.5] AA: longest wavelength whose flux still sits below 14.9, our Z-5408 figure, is 5414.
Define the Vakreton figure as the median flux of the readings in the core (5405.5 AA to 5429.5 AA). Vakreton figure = 13.5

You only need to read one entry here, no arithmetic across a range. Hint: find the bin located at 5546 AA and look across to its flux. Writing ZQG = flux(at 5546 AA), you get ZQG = 15.5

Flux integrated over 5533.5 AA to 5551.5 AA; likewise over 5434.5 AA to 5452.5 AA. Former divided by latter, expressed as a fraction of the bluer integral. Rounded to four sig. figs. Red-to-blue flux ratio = 1.129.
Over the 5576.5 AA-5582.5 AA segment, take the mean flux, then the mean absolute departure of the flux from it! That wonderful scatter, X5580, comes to 0.7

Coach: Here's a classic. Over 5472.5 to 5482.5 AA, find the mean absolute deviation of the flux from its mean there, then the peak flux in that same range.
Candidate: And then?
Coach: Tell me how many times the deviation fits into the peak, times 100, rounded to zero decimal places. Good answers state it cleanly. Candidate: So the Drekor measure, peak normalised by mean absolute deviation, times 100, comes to 1520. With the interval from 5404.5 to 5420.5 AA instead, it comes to 1512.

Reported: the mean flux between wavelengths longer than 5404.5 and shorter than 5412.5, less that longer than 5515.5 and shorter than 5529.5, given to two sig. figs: -0.98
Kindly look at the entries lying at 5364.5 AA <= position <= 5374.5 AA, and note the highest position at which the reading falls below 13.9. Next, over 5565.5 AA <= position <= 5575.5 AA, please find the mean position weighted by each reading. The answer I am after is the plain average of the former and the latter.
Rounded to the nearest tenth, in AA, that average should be 5470.4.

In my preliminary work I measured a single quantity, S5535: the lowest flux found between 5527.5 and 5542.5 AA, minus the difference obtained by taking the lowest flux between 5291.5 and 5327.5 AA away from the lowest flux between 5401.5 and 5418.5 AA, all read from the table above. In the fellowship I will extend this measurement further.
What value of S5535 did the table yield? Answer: 12.7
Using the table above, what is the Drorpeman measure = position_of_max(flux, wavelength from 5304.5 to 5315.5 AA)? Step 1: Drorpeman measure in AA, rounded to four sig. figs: 5312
